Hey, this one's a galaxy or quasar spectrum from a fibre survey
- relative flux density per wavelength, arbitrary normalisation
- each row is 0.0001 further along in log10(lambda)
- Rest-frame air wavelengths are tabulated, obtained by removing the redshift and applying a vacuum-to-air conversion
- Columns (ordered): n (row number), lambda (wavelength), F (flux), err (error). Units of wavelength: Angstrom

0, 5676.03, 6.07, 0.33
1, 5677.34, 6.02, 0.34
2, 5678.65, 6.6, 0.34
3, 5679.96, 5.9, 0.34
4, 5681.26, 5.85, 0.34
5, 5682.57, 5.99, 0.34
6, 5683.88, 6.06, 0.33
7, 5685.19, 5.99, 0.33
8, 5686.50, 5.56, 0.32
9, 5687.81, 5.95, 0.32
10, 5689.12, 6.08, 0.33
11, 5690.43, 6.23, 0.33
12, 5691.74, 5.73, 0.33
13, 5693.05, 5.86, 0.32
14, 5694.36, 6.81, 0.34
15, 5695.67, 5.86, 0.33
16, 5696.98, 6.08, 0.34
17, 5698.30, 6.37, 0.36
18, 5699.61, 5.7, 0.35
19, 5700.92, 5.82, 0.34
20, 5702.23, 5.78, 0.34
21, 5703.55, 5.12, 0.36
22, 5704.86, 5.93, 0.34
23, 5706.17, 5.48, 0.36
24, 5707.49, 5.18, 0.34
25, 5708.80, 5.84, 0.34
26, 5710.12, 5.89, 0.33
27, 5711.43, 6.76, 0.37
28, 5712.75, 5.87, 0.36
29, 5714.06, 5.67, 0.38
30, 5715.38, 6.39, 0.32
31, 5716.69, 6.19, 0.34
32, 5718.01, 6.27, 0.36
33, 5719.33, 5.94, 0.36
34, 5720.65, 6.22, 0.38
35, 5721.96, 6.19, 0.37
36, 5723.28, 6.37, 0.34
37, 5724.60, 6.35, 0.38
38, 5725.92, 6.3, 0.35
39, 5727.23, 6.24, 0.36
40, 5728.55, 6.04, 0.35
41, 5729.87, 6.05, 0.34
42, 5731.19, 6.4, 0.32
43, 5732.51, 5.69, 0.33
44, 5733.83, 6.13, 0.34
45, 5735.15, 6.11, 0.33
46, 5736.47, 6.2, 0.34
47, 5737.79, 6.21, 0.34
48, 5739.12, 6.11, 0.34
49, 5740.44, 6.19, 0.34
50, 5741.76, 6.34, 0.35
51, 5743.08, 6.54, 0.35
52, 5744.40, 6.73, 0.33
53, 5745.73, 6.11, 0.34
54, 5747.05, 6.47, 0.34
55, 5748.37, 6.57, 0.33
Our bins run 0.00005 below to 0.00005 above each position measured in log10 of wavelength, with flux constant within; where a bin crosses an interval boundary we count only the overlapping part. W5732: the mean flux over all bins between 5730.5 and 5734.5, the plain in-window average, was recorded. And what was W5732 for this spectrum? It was 6.07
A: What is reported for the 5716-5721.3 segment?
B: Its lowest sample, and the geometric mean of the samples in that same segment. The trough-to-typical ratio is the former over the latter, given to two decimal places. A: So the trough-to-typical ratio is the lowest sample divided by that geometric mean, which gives 0.97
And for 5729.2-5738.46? 0.93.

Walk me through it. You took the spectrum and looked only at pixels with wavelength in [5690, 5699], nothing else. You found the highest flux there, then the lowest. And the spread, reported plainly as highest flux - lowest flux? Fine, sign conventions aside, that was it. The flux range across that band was 1.1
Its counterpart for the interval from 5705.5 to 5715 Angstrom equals 1.6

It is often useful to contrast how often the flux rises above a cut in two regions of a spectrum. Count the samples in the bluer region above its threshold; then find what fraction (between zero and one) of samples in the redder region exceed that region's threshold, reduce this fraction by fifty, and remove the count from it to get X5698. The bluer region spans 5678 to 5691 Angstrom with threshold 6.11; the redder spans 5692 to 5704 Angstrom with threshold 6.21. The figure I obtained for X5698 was -51.8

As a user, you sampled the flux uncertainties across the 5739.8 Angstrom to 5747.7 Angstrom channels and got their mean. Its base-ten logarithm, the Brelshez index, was -0.466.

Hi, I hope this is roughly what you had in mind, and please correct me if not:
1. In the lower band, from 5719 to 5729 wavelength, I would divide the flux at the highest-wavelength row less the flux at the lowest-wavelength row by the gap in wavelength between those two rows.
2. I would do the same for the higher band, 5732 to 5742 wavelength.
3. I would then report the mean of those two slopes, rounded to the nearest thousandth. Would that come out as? 0.041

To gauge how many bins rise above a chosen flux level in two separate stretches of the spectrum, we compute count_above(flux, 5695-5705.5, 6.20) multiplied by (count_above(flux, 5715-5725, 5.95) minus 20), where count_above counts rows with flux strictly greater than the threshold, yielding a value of -13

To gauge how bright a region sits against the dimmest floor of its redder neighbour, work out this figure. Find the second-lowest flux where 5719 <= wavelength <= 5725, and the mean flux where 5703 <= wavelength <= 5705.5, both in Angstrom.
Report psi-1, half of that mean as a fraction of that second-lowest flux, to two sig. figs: 0.45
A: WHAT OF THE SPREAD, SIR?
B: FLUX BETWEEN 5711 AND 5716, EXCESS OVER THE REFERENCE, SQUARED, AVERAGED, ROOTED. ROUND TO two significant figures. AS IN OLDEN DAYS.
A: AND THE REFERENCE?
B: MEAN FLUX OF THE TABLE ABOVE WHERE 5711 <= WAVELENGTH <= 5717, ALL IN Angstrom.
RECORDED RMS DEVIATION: 0.43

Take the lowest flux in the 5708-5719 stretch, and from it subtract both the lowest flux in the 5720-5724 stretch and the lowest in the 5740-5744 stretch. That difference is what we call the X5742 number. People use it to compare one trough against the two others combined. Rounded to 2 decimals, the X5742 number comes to -6.71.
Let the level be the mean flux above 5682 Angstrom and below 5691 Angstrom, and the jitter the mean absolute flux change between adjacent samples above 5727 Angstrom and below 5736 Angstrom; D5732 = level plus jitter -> 6.3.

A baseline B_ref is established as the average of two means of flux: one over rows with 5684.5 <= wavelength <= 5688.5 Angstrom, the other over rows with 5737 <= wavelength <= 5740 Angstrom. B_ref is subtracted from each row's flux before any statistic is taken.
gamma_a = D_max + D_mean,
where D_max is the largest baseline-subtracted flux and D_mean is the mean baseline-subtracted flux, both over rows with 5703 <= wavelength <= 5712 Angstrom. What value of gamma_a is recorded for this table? 0.5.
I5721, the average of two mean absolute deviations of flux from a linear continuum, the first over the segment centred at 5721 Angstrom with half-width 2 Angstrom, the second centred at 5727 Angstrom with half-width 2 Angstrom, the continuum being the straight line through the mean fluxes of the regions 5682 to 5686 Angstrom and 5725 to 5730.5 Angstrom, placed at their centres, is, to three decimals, 0.113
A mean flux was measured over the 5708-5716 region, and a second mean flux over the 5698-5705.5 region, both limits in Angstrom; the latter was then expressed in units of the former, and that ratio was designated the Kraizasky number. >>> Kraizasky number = 0.95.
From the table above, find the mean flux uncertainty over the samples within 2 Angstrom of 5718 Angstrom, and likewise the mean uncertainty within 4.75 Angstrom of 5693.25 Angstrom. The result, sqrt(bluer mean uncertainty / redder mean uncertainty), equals 0.97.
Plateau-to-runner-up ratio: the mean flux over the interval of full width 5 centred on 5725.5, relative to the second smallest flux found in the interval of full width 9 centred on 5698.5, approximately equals 1.09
